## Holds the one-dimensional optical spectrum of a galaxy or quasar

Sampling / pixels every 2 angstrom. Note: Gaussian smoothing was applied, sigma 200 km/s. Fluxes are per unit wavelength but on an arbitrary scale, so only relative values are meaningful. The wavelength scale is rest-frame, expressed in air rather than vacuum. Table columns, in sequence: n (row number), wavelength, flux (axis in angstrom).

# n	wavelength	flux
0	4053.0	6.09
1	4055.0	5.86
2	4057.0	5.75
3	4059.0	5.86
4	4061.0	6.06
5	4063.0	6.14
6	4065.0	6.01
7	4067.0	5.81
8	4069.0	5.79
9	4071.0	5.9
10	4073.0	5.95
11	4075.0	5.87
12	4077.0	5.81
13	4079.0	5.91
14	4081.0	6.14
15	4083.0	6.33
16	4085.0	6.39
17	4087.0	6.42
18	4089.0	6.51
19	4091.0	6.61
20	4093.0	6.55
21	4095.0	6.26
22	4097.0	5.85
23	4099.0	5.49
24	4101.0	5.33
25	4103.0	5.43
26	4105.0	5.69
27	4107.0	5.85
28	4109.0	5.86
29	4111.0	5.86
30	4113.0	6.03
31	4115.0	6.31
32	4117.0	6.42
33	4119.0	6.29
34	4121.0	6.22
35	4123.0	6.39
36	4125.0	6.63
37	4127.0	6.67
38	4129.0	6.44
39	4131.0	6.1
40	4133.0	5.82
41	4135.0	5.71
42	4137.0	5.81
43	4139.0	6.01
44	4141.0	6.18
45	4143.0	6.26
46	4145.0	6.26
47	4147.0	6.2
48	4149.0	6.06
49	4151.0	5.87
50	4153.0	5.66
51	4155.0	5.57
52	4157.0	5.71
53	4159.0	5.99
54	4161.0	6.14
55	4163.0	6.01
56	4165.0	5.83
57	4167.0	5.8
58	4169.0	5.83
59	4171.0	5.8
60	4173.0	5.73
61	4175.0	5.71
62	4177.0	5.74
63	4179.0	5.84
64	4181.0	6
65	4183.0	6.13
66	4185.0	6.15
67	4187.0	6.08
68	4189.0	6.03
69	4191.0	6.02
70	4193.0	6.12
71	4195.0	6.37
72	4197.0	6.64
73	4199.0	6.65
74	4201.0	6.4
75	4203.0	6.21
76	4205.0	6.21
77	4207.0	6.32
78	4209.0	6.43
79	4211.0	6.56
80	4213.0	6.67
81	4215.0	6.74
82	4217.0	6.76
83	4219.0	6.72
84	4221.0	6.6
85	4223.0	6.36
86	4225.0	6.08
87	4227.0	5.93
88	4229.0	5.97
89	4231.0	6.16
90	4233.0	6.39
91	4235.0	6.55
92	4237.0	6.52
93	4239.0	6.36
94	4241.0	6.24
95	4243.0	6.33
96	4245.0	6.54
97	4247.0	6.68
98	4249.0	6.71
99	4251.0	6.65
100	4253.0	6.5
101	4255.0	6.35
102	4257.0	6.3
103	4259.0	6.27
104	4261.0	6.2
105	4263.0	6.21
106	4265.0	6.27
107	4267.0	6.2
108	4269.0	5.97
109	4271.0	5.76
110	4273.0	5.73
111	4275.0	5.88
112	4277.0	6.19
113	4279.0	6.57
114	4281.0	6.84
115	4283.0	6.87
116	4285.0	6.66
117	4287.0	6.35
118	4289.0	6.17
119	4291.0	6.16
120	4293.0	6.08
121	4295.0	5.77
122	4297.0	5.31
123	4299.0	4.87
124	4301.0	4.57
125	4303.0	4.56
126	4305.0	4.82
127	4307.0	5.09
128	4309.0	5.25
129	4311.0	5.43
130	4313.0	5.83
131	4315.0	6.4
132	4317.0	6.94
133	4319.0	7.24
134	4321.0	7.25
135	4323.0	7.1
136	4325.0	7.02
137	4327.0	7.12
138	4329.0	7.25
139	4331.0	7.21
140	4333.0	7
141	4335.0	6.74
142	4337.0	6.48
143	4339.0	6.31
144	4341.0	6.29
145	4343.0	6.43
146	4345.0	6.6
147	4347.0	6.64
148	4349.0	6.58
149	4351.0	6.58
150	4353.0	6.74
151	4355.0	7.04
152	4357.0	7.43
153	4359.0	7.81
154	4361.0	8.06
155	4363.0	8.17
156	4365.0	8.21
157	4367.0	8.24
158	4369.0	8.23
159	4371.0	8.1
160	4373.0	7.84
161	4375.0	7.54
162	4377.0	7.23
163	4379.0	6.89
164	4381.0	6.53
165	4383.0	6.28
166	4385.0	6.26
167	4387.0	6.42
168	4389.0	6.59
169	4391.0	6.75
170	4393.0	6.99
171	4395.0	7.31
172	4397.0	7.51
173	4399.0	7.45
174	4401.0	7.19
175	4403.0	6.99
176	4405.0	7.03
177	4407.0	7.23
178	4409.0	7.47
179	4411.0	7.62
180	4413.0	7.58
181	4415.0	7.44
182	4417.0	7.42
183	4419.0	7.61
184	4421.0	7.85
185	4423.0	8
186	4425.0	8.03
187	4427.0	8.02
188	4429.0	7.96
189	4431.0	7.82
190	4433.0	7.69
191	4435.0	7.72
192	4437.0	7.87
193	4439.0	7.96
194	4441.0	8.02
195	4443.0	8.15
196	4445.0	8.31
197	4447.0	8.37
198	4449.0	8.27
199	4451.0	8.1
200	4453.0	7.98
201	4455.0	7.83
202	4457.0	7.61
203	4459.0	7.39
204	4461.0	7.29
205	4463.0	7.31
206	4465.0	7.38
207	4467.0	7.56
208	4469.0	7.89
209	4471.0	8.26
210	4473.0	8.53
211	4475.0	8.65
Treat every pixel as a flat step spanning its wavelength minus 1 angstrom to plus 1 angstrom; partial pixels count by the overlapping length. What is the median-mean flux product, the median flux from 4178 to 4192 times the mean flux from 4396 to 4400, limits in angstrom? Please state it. 45.1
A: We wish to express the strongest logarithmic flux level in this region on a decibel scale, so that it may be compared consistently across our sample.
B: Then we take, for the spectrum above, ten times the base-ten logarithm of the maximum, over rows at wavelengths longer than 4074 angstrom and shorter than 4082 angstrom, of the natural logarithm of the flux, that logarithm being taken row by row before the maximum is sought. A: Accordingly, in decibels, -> 2.59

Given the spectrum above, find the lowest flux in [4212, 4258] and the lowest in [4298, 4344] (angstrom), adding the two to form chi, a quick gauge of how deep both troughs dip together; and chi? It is 10.5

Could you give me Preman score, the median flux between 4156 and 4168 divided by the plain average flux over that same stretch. 0.999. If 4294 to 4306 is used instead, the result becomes 0.972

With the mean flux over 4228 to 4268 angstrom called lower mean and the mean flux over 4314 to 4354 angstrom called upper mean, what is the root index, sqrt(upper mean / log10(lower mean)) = 2.91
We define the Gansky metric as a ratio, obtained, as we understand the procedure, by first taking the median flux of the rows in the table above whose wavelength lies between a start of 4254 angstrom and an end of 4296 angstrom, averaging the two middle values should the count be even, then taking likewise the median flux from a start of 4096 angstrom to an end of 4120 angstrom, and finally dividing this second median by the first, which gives 0.94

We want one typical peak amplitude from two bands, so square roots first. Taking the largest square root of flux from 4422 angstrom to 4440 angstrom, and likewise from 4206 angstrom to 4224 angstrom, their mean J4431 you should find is 2.72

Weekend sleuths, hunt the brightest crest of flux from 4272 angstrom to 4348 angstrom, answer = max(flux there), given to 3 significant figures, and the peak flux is 7.25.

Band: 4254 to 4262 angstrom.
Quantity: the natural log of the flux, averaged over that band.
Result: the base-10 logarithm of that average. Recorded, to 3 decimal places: 0.264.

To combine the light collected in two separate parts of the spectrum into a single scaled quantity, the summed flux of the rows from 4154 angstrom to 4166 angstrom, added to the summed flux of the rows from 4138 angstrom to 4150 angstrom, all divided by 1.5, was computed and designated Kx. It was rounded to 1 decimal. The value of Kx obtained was 48.1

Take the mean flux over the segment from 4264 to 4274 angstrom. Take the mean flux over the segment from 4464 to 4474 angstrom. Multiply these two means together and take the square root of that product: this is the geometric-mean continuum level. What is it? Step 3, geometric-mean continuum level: 6.9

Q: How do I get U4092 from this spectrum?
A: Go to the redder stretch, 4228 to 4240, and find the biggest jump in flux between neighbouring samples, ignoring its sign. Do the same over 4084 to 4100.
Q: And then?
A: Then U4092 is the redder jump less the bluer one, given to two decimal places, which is -0.18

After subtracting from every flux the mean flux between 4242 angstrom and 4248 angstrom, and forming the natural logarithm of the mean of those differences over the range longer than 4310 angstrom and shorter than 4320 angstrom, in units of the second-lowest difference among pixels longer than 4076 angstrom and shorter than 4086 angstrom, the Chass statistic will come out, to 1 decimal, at -1.4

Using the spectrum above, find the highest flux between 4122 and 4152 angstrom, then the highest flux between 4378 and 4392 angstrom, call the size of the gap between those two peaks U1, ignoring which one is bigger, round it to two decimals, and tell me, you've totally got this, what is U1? 0.22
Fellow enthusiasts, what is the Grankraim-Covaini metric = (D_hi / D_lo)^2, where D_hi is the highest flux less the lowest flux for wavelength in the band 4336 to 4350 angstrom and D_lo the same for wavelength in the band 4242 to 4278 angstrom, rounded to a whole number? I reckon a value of 0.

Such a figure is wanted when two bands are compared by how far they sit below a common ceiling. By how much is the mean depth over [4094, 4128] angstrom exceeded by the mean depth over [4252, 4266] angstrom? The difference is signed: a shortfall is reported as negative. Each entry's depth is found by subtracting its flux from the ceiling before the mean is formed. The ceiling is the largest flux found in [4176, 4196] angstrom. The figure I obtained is -0.27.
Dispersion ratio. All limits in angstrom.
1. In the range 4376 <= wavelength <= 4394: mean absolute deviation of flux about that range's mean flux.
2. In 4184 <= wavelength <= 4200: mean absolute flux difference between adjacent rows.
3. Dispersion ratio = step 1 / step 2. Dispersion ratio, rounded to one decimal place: 2.5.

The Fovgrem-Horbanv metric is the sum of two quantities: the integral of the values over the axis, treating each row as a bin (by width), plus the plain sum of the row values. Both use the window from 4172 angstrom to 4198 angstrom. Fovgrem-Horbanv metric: 236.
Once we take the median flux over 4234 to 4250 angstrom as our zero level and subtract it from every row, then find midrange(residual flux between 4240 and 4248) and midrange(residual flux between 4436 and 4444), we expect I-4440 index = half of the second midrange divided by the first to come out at -10.6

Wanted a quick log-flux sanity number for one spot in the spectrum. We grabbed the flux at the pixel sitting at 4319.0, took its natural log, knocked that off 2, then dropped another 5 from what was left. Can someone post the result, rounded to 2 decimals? -4.98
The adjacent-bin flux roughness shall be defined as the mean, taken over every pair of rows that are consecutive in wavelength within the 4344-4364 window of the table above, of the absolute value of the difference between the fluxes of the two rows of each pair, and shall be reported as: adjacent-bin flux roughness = 0.19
